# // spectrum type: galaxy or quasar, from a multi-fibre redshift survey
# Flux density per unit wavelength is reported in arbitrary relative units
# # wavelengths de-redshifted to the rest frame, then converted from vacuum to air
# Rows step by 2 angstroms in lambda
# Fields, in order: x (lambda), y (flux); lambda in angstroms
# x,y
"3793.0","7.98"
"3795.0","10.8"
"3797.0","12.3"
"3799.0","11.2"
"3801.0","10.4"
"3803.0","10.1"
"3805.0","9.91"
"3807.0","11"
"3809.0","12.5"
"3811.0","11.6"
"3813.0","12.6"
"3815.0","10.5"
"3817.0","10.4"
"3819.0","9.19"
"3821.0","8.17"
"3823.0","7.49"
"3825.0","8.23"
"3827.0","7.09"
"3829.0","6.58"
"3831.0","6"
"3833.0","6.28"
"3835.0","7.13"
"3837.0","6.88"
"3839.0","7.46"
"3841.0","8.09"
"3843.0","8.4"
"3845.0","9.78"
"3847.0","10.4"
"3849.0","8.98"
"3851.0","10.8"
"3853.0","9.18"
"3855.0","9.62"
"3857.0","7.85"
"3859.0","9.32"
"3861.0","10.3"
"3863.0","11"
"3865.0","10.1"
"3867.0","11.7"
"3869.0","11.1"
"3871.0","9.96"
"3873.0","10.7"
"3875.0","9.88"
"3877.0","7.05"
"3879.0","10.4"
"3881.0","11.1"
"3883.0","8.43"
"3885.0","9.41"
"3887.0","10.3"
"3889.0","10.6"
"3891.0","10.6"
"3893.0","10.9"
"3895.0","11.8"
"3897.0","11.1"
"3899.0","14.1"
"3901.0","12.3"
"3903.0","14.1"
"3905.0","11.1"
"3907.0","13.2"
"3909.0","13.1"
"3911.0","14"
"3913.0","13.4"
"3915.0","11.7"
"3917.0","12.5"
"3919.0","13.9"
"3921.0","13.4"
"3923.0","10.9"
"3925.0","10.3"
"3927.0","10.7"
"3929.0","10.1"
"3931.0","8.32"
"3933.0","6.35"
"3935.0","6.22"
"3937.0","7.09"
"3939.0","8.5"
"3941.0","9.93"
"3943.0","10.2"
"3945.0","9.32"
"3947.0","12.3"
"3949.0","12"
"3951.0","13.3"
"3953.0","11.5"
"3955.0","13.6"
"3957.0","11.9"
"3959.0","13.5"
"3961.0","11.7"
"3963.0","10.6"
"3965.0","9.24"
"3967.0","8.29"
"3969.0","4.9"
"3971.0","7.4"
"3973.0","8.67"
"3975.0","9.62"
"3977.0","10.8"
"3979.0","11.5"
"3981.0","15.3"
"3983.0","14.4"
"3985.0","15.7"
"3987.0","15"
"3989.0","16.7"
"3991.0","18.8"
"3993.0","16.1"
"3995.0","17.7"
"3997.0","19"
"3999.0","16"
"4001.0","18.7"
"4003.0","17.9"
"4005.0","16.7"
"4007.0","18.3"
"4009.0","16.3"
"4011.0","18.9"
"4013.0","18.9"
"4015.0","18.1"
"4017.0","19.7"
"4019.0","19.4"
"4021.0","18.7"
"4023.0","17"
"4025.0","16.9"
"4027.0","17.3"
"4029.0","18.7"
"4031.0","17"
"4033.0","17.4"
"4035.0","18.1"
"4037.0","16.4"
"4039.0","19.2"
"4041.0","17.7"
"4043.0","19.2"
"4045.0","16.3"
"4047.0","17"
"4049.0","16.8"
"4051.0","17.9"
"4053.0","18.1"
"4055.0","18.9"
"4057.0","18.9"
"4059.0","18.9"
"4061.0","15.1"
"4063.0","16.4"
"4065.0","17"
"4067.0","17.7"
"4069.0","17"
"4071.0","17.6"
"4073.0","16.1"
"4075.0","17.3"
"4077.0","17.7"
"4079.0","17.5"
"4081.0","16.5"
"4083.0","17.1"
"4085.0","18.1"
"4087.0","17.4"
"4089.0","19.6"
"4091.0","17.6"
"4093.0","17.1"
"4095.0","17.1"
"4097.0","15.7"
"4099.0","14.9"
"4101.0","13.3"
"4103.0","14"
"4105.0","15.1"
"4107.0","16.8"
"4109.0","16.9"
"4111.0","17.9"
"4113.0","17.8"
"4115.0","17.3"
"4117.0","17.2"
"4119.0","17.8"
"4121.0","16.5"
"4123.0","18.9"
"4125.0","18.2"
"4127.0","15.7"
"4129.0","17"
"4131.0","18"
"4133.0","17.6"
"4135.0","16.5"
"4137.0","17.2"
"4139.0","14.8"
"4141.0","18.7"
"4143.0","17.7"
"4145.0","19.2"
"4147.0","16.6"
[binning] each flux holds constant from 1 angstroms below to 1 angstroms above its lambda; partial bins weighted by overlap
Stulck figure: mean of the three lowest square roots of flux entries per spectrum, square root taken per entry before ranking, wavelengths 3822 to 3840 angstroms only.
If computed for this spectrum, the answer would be 2.5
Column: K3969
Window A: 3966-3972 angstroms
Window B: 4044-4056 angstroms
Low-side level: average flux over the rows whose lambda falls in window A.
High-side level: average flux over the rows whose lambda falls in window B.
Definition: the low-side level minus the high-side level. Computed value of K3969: -11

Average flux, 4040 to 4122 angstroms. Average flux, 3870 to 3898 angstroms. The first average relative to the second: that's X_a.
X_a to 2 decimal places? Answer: 1.68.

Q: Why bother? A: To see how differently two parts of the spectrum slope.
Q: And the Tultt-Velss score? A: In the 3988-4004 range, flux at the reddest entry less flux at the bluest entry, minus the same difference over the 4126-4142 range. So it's -2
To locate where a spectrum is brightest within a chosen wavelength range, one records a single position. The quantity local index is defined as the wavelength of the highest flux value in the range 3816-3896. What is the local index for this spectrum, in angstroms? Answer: 3895.0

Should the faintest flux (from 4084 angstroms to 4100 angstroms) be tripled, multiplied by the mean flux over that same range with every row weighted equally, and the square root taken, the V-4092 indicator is 27.7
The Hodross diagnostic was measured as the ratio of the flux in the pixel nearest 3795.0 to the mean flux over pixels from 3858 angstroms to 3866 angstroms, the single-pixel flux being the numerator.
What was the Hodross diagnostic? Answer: 1.1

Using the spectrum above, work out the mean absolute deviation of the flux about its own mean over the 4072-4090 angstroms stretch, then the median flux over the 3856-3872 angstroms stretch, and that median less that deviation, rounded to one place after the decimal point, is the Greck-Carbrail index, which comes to 9.5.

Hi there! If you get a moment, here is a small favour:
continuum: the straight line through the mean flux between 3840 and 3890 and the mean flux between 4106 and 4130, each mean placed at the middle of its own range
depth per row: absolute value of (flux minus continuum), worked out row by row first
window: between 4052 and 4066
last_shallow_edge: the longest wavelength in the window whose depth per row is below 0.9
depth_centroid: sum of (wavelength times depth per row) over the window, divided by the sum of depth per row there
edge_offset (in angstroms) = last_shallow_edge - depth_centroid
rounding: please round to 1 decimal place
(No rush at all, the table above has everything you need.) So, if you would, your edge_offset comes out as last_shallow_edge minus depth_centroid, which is 5.7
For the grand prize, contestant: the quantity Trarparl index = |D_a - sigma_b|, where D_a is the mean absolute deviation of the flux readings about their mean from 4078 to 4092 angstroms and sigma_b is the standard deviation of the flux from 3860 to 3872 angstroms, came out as 0.0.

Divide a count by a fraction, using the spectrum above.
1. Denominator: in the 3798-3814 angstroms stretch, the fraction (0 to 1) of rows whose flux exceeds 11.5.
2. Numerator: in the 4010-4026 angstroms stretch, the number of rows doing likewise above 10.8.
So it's 21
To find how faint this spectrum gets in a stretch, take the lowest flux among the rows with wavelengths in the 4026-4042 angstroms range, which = 16.4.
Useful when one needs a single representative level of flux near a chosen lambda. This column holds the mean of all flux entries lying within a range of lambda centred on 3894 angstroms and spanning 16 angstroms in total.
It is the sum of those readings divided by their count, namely 11.5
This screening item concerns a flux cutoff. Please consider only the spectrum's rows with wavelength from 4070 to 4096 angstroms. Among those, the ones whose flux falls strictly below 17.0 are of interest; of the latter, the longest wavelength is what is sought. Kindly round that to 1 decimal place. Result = 4081.0 angstroms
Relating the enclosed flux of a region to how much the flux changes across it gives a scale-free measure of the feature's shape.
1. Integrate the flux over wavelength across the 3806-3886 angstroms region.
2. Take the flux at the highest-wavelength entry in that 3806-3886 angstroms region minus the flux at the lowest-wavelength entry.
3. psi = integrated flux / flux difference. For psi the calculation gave -469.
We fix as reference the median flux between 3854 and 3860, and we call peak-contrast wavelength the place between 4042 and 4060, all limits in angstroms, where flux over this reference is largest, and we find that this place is 4043.0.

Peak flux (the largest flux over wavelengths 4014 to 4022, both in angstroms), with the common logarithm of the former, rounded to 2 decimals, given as 1.29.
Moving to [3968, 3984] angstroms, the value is 1.18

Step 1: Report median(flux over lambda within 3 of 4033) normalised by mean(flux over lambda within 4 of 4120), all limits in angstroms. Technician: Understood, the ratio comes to 1.0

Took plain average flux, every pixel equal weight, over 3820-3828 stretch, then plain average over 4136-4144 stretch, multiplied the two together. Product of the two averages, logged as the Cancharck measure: 132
